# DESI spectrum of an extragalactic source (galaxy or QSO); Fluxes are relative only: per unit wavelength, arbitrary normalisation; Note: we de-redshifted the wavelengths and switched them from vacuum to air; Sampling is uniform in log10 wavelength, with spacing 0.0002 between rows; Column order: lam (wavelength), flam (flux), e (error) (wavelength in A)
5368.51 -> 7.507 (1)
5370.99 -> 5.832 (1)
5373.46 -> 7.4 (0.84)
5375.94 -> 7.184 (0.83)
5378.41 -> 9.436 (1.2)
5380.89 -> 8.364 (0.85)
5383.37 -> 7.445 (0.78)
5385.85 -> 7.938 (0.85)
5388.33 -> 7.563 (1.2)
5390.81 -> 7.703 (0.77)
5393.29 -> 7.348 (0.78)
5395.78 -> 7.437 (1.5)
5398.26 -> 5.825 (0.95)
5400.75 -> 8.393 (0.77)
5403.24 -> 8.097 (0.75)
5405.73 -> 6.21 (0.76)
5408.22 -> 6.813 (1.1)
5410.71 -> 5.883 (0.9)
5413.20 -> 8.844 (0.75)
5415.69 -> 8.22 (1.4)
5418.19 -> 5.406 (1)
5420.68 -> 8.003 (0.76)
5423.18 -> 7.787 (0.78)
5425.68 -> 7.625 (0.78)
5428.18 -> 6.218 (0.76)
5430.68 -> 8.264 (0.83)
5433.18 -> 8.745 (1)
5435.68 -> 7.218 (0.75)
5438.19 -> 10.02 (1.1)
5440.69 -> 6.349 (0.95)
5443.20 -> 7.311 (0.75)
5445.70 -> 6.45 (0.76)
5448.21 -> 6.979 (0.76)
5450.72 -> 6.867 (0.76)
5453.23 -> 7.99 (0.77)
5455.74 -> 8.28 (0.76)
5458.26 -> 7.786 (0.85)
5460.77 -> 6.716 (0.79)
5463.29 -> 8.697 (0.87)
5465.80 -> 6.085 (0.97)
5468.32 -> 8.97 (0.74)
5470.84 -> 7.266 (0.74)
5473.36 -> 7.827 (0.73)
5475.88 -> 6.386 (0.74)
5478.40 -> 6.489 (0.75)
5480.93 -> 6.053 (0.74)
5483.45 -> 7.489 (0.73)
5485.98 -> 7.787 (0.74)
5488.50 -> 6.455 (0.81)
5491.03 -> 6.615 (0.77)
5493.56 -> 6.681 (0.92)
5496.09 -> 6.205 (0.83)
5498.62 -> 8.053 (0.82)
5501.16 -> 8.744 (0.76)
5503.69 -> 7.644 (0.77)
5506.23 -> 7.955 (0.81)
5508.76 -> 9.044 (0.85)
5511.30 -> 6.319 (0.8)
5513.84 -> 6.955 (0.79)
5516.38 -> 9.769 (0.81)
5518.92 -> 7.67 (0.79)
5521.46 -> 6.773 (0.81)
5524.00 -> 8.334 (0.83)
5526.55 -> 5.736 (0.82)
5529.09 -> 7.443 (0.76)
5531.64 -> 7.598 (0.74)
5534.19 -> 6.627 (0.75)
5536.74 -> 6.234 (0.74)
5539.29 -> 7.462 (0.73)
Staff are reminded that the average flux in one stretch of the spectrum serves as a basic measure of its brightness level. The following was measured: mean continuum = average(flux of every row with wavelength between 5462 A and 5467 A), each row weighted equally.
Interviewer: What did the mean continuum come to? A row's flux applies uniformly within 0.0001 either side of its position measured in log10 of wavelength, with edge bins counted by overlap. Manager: 7.4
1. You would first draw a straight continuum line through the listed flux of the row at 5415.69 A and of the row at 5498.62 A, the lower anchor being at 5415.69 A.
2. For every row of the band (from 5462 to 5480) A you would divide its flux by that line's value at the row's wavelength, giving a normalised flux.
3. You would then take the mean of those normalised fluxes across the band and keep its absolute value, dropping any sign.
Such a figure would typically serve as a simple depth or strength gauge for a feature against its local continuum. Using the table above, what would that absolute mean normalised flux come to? 0.91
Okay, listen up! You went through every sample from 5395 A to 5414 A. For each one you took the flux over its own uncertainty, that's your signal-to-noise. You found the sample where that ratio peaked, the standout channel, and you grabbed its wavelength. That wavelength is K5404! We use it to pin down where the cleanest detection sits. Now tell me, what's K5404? 5413.20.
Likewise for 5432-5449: 5443.20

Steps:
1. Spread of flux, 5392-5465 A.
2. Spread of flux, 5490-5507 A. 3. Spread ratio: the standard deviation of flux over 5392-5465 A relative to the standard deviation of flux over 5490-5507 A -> 1.2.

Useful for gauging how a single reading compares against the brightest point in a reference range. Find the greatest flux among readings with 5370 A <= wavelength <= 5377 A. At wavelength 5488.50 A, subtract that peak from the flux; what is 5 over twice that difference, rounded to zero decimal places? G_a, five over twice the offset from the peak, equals -3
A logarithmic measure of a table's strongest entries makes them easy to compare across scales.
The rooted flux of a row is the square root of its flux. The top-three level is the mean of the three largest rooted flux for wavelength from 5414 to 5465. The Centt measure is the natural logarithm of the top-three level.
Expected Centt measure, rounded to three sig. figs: 1.11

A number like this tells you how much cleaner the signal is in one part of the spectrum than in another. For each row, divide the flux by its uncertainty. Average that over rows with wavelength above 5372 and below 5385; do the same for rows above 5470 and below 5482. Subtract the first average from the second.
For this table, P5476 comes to 0.3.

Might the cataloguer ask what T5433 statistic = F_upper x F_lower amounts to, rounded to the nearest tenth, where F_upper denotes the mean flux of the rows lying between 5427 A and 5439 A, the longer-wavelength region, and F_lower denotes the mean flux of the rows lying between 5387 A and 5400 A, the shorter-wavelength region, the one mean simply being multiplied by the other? 58.1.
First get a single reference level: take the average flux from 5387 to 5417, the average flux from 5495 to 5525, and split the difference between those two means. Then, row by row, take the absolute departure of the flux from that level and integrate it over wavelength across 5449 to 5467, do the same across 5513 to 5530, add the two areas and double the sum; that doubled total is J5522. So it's 60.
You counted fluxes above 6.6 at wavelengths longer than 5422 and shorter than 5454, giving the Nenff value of 10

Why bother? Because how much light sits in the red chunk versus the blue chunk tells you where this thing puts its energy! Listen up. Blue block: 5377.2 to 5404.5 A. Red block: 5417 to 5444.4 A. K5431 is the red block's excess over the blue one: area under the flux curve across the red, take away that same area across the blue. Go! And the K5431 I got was -5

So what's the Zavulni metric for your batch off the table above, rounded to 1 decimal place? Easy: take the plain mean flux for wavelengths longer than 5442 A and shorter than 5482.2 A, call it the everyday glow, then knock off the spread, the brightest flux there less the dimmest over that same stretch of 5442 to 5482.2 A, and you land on 4.3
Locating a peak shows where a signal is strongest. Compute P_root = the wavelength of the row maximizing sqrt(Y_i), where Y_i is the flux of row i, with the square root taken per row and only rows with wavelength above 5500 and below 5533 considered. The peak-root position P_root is 5516.38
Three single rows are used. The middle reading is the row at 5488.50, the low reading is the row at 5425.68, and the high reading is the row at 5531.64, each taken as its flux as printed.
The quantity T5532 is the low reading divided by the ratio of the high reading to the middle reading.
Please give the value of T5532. 6.5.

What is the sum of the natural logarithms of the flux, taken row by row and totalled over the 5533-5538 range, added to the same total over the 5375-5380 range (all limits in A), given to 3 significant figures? 7.94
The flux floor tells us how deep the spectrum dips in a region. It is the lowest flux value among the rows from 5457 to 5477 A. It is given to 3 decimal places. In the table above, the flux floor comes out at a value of 6.085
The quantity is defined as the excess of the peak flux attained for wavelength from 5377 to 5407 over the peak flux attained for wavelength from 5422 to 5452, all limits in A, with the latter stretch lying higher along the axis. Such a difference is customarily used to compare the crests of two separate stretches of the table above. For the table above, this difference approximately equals -0.58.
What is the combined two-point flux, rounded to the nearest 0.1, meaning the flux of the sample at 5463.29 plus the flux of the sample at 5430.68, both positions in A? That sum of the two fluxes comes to 17.0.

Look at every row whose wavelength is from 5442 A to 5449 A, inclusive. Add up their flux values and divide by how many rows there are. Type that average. 6.91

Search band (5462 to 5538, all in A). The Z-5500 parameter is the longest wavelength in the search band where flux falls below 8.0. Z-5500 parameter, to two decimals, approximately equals 5536.74 A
